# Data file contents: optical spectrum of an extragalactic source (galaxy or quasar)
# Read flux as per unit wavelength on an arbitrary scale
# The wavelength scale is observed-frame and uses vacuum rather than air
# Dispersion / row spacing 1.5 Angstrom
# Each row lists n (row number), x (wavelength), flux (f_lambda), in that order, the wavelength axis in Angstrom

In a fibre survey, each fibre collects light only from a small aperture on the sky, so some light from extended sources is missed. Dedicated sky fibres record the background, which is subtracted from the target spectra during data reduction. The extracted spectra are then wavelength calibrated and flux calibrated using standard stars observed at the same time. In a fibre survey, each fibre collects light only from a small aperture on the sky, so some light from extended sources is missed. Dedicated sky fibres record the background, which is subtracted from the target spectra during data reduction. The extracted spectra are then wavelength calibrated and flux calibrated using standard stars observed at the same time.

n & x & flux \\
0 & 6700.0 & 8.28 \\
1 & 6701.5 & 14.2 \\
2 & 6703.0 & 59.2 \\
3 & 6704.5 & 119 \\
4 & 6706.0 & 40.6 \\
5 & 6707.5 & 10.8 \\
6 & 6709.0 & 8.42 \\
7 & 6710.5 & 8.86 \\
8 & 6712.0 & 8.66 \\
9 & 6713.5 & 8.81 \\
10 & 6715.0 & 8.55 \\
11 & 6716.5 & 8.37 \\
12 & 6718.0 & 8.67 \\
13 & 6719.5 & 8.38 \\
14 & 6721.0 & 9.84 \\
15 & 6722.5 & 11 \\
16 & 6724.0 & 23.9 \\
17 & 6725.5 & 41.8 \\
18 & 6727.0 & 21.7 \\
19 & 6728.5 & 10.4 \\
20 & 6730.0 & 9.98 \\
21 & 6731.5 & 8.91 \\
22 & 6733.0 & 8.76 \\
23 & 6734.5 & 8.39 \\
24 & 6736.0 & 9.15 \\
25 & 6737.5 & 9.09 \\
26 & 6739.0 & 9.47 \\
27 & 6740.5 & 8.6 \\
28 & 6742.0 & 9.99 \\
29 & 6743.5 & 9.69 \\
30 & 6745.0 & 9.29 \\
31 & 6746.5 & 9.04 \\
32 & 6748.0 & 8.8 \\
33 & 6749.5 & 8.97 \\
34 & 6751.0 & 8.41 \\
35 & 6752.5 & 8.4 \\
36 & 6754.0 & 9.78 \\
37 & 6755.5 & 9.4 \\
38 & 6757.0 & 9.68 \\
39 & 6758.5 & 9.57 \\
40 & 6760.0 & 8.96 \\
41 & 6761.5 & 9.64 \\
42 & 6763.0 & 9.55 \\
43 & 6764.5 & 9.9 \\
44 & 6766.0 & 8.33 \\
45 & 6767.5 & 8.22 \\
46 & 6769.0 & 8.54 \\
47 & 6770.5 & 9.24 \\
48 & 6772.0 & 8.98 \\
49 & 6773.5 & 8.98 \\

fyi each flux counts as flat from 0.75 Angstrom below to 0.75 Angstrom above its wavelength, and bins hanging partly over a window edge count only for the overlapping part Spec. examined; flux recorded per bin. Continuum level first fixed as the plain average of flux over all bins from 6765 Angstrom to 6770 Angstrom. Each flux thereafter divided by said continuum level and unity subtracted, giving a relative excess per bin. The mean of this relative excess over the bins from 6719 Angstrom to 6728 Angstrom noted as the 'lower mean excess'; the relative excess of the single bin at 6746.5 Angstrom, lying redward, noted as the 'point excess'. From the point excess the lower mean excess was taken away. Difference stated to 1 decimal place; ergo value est -1.2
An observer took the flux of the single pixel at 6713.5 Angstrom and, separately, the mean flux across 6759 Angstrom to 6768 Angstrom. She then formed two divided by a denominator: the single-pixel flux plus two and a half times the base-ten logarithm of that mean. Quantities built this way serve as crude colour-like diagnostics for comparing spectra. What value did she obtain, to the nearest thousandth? 0.178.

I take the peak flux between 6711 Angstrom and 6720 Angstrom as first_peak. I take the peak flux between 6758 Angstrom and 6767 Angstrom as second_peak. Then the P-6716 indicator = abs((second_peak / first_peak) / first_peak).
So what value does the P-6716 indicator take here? 0.13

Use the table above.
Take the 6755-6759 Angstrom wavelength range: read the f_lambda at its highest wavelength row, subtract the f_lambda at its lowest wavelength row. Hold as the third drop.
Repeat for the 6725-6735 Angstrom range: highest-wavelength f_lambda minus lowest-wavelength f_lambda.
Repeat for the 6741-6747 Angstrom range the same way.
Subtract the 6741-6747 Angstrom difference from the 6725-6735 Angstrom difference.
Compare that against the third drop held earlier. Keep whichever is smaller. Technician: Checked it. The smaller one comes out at -32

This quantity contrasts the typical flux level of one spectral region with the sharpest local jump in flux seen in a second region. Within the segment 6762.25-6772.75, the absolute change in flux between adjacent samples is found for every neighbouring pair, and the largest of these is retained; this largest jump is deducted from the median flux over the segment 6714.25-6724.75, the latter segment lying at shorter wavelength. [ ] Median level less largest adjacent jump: 7.10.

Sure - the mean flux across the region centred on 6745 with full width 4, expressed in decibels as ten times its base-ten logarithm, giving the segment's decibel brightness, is 9.70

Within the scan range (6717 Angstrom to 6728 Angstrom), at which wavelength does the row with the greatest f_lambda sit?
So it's 6725.5 Angstrom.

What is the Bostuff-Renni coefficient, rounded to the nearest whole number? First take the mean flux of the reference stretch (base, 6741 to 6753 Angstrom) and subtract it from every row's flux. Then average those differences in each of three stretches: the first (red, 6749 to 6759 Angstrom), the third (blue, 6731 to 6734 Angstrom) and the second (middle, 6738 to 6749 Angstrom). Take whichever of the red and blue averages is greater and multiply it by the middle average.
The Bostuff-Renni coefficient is 0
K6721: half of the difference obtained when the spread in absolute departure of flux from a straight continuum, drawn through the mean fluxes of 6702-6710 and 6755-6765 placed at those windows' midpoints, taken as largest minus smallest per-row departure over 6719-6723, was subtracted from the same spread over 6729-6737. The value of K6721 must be -0.7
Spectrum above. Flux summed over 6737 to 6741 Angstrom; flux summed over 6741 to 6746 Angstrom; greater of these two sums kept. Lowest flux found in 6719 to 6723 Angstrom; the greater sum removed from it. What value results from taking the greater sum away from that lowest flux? -20.6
